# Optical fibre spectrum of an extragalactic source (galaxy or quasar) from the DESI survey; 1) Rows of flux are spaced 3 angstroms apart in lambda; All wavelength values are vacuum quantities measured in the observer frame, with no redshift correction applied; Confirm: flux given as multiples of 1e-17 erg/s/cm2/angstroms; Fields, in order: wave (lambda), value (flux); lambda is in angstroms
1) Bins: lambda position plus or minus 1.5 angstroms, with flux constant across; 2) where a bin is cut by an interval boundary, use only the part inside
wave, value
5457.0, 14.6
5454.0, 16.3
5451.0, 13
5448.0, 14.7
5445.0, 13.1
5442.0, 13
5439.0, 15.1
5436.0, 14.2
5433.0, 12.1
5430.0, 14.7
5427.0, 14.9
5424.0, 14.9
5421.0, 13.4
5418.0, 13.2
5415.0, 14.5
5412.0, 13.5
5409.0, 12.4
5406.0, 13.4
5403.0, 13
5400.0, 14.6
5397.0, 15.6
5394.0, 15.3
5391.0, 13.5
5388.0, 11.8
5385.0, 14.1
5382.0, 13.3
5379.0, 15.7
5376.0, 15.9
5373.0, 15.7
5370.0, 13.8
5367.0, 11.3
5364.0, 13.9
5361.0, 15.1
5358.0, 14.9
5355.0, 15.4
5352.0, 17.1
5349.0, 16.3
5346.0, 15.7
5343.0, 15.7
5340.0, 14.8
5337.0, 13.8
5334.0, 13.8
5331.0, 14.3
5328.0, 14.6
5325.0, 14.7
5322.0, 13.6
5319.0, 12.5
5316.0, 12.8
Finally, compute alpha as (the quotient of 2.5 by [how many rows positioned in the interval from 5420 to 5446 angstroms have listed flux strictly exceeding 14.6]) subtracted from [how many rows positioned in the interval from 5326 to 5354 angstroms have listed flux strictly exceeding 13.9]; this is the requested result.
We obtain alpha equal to 6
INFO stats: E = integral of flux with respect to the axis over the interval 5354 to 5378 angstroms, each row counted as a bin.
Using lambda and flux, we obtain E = 348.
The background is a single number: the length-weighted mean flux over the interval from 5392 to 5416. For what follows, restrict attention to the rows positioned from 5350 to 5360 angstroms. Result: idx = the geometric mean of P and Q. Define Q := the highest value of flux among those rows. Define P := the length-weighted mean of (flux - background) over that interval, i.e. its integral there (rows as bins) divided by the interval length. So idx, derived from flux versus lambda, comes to 5.5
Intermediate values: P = 1.8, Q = 17.1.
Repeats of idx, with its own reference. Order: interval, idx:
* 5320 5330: 1.7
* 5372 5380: 5.3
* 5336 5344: 3.4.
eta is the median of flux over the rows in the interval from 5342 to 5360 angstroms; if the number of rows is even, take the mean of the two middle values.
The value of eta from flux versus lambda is 15.7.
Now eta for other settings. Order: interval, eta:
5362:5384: 13.9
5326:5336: 14.3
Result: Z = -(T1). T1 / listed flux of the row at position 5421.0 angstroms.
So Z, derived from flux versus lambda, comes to -13.4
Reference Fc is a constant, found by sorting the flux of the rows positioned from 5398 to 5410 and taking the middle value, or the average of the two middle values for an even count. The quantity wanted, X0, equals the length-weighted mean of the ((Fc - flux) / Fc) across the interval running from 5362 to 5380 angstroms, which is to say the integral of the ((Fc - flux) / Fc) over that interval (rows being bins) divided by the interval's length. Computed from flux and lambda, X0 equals -0.088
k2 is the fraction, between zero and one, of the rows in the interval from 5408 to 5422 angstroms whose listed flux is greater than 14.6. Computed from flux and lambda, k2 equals 0.0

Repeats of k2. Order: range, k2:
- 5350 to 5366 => 0.8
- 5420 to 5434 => 0.6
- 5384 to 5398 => 0.4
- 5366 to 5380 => 0.6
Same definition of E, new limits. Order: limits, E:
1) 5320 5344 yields 344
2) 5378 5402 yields 340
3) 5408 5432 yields 334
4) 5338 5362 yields 374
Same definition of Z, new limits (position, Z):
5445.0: -13.1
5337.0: -13.8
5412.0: -13.5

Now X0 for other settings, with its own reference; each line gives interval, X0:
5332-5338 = -0.049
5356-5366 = -0.099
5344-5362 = -0.194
